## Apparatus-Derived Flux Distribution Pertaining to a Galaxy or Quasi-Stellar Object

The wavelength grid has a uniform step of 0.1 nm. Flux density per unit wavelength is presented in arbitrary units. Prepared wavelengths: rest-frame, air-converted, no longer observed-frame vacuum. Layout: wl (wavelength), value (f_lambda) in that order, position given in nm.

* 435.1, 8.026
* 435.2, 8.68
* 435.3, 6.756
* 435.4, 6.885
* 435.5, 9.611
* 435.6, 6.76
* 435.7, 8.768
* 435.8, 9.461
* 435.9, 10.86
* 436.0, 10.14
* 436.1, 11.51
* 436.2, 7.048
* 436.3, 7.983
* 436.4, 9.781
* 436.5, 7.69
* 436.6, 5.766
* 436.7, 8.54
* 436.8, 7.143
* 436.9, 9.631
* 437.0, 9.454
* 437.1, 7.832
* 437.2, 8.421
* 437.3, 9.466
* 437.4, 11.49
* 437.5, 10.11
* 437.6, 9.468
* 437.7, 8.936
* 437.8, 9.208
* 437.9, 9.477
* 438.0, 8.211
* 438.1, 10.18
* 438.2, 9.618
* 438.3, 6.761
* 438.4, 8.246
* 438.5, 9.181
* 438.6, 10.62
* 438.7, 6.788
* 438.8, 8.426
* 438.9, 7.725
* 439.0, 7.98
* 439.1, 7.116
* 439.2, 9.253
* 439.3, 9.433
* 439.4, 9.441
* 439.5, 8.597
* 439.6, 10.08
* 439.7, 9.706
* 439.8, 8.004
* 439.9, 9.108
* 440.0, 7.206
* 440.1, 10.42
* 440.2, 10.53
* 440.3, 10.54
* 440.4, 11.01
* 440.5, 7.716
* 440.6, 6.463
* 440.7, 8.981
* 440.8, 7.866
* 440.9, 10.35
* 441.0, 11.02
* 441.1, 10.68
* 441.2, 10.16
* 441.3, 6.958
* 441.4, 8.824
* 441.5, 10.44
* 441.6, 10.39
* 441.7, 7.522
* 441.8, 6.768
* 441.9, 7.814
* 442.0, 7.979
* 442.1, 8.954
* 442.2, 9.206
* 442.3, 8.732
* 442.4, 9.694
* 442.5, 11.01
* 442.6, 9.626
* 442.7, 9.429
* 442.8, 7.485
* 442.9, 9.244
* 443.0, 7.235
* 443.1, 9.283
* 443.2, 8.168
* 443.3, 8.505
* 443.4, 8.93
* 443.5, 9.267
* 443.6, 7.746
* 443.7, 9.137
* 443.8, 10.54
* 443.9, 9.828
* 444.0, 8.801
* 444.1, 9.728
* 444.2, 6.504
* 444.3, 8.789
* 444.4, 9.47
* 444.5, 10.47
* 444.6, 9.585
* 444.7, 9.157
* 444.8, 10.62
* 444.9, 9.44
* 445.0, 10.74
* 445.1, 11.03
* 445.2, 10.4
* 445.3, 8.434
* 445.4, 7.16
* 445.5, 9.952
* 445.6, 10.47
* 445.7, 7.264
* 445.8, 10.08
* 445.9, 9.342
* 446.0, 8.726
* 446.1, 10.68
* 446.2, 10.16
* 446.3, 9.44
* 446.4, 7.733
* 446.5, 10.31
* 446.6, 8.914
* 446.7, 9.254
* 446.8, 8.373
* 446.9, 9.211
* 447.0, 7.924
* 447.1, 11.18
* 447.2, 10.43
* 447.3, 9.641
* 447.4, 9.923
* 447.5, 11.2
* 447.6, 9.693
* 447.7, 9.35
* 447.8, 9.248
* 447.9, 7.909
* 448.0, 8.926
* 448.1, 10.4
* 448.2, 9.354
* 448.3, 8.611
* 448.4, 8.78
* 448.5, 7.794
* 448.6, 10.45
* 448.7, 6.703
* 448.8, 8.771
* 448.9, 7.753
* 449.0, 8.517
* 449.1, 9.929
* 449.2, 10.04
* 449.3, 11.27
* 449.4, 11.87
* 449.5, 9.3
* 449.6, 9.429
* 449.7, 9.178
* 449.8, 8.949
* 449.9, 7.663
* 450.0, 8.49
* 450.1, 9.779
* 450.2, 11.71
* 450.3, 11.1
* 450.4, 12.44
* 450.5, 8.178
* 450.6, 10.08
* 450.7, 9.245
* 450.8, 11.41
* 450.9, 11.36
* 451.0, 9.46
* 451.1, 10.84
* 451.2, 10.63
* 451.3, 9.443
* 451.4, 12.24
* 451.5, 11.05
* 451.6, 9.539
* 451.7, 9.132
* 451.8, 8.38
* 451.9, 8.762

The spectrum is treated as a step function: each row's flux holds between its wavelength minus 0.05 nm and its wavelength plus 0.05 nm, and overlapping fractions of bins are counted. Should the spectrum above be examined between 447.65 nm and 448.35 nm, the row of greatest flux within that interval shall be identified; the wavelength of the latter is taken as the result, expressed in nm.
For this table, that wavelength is 448.1 nm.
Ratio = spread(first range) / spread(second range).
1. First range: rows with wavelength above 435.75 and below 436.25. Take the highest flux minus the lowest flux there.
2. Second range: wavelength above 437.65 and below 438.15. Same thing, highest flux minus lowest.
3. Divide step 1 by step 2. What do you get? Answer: 2.27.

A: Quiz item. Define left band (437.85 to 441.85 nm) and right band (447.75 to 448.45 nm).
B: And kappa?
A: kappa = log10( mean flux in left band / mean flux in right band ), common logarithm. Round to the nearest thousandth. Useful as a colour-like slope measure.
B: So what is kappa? -0.004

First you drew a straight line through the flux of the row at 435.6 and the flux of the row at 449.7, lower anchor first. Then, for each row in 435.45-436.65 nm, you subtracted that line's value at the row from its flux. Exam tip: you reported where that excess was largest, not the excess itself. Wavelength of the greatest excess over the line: 436.1 nm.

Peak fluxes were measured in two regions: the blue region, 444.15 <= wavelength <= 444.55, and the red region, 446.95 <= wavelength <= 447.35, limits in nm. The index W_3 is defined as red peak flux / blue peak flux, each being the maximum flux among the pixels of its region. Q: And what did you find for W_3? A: 1.07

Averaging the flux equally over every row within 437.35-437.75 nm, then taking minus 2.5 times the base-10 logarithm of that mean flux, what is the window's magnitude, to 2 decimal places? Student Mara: -2.50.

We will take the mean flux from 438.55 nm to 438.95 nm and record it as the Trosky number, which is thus 8.4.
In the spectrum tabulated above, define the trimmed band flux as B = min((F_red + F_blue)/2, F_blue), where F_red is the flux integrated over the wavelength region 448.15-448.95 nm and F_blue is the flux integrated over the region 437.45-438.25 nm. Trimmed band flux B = 7.17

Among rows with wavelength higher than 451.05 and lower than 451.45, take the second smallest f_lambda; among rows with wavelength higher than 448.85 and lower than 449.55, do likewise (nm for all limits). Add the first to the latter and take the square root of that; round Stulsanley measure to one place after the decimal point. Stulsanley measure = 4.4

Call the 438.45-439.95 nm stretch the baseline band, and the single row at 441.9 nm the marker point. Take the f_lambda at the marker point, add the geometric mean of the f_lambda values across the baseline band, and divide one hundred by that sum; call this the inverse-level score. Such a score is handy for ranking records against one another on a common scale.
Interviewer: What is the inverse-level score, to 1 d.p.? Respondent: 6.1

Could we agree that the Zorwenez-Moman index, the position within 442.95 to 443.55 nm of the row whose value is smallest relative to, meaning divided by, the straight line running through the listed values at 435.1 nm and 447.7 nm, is 443.0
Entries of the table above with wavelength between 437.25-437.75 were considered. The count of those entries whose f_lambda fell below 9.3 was 1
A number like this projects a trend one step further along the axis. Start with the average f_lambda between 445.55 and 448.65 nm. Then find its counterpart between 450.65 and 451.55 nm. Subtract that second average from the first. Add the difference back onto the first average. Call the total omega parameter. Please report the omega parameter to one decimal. 8.1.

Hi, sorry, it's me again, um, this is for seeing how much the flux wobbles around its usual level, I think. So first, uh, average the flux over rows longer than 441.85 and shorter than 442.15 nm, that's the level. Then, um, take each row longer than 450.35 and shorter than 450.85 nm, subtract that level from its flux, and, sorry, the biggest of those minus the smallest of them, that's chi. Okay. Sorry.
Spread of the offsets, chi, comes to 4.3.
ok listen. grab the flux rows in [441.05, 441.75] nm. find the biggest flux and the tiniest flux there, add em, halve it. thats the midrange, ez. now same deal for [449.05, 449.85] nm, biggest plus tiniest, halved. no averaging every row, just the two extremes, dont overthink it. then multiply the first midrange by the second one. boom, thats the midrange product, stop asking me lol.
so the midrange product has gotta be 92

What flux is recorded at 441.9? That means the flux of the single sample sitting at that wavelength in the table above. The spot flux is 7.814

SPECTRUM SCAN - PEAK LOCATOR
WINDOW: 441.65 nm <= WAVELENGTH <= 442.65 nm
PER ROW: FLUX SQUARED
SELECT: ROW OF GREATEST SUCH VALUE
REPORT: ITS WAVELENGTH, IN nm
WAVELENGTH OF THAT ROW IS 442.5 nm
